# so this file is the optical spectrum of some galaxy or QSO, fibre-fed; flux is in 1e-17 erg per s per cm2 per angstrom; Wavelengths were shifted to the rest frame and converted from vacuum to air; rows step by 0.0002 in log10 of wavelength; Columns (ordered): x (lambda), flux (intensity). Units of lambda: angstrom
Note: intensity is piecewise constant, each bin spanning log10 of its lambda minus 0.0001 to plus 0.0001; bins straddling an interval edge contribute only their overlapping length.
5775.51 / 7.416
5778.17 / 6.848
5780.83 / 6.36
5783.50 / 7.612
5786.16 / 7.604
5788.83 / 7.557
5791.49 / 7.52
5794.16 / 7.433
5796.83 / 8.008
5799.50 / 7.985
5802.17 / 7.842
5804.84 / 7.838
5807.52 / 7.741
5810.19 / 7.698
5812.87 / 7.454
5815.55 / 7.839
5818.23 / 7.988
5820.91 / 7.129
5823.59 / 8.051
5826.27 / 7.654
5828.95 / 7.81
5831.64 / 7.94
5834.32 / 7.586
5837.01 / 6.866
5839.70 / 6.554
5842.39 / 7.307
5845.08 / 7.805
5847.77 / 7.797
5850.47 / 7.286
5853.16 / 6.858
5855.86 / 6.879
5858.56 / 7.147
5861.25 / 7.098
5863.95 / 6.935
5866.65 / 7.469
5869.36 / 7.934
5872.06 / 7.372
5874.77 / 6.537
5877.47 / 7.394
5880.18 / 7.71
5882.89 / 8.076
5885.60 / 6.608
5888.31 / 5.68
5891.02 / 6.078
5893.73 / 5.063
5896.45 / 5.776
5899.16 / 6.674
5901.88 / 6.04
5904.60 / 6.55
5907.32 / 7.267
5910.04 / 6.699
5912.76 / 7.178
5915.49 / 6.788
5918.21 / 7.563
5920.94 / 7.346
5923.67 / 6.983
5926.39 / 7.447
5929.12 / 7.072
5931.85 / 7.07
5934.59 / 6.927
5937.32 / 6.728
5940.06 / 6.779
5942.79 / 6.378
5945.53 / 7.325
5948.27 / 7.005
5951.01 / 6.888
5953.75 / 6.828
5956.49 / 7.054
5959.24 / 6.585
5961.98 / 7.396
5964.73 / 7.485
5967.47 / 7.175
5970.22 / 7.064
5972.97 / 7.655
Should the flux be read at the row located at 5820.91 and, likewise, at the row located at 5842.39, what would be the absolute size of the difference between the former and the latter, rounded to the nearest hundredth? 0.18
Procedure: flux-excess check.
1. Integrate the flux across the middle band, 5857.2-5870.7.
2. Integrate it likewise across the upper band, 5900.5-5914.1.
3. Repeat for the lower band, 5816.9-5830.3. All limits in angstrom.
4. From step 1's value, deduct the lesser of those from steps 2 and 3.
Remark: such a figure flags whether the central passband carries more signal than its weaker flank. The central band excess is 7.0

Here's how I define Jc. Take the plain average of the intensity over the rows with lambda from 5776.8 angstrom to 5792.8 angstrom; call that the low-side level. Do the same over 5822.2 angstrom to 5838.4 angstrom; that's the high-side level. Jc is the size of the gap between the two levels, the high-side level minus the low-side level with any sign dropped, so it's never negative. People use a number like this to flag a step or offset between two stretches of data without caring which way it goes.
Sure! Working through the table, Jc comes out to 0.40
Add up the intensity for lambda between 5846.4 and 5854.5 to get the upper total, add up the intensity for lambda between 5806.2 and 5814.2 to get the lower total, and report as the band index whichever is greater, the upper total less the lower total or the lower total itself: 22.9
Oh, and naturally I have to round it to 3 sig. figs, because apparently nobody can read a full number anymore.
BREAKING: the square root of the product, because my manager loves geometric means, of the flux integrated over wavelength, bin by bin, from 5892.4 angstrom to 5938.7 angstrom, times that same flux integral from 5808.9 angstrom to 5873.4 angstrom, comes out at 388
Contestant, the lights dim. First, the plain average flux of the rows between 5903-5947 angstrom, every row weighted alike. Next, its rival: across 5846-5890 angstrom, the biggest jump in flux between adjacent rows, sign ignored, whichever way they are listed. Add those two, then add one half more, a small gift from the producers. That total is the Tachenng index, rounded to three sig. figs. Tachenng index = 8.97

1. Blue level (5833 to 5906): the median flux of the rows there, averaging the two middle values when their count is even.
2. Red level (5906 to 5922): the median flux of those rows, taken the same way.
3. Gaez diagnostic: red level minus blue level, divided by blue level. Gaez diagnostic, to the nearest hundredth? 0.04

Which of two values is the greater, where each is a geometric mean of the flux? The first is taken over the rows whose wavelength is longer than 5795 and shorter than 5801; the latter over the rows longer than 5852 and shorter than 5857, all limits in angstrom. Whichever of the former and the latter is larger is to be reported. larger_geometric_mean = 8.00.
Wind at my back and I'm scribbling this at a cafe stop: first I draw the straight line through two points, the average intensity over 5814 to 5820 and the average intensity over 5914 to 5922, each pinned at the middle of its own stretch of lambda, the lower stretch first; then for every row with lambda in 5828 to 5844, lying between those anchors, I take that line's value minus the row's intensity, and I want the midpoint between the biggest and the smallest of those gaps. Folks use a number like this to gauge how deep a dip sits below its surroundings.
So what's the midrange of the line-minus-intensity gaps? 0.5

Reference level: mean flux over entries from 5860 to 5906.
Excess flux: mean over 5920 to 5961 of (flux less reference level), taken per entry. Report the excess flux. 0.20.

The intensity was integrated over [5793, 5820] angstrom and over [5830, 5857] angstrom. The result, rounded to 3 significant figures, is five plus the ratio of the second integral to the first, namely 5.94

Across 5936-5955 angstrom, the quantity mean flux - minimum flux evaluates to 0.5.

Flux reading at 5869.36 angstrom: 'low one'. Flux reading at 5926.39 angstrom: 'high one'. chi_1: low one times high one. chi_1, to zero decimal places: 59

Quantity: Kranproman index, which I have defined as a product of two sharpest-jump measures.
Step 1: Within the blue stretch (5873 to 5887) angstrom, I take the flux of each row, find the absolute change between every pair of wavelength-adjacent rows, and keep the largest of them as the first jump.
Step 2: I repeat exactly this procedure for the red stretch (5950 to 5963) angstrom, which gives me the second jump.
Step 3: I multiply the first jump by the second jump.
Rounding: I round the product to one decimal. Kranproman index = 1.2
